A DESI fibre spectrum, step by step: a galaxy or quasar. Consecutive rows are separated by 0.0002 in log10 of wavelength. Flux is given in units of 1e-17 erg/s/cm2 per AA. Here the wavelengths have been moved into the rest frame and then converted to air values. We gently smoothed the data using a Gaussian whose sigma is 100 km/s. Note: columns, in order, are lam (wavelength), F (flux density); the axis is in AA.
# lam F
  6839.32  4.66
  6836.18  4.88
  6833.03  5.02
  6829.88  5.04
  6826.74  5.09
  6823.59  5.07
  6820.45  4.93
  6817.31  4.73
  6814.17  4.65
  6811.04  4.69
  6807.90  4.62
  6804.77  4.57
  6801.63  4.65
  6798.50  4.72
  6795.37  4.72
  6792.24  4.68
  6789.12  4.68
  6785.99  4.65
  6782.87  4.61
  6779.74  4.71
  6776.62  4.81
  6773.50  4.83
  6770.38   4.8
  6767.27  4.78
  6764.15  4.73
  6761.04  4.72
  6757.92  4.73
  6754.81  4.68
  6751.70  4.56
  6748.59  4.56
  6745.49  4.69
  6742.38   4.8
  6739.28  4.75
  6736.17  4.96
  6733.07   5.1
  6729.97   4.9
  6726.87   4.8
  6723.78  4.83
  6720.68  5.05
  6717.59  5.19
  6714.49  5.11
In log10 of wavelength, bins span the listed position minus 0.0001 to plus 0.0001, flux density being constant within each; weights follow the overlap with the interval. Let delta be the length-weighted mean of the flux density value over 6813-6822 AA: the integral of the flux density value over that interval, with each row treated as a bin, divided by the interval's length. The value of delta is 4.77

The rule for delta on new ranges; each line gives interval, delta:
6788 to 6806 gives 4.67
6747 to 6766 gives 4.67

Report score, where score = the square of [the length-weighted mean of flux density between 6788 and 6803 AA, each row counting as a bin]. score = 22.0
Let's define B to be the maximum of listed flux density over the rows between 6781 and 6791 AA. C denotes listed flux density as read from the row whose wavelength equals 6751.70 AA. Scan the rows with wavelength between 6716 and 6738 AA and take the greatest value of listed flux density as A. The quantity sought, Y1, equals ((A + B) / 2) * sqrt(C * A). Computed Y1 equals 24.0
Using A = 5.19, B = 4.68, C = 4.56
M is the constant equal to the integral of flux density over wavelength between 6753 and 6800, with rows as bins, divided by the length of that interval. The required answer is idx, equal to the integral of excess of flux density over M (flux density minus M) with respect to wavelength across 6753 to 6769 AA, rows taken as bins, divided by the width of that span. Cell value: 0.00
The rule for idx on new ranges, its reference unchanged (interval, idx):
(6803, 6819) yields -0.07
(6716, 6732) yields 0.24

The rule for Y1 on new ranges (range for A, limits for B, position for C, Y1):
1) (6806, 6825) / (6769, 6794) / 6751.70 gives 23.8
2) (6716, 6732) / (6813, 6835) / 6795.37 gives 25.4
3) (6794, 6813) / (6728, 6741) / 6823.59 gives 24.0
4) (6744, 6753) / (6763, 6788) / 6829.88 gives 23.1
